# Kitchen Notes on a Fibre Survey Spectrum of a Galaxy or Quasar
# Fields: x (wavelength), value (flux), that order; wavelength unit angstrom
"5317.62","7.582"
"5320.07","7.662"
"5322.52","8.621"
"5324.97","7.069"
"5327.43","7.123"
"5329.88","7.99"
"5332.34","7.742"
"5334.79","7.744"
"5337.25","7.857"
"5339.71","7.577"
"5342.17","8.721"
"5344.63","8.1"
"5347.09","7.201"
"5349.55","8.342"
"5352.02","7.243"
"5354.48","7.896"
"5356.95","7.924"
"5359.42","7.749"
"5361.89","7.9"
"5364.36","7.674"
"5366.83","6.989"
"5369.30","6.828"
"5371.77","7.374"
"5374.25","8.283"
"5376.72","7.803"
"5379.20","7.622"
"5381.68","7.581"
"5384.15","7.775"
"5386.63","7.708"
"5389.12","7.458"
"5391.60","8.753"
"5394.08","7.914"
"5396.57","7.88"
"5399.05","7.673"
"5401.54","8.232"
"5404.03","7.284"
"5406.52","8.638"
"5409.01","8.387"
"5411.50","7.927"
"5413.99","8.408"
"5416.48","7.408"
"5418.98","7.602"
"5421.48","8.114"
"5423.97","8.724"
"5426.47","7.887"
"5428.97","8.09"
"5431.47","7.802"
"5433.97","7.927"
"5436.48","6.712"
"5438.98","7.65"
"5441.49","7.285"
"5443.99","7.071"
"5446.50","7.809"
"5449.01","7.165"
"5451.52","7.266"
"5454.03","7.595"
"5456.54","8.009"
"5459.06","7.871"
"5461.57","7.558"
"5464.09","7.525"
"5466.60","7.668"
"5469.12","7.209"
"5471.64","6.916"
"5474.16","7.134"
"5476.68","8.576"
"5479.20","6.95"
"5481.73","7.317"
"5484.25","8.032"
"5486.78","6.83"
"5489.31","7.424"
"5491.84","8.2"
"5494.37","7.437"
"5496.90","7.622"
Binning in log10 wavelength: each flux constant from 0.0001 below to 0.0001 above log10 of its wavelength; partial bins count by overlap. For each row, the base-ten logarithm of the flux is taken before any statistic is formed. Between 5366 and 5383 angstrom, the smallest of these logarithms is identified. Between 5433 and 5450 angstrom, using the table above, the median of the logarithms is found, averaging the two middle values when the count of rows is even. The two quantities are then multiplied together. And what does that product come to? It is 0.720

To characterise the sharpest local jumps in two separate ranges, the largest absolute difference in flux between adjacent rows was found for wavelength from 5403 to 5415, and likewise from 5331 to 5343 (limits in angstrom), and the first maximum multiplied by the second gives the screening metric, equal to 1.5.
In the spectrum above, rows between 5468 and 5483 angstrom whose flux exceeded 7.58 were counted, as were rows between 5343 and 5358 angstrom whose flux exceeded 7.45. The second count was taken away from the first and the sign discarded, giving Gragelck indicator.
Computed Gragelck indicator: 3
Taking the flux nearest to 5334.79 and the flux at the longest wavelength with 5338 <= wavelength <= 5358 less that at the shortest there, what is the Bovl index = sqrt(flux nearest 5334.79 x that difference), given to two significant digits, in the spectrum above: 1.6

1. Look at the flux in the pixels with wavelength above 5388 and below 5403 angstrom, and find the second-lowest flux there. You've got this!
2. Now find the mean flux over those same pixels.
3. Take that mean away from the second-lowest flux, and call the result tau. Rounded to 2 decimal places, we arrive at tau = -0.31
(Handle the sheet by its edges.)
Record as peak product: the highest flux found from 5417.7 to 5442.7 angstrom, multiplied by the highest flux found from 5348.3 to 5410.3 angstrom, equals 76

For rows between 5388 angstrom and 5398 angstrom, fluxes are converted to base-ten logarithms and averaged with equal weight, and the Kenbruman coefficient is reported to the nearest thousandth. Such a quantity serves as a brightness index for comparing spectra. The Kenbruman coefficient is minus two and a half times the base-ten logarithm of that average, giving 0.111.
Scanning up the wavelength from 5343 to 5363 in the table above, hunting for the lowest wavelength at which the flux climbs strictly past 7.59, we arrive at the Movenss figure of 5344.63 angstrom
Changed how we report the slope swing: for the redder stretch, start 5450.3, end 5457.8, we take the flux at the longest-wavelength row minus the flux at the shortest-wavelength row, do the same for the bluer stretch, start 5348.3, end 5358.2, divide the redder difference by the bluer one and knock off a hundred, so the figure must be -102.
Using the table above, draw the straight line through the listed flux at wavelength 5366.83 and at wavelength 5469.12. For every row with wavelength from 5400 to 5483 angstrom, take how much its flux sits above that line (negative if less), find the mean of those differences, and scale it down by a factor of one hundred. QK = 0.0054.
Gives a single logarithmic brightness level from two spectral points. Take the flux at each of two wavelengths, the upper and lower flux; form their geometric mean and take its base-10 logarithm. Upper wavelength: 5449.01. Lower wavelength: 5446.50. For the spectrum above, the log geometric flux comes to 0.874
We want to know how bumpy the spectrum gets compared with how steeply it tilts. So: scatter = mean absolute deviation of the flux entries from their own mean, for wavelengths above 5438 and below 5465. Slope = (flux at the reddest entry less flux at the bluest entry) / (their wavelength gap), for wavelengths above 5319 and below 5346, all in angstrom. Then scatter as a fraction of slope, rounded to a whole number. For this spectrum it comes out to 14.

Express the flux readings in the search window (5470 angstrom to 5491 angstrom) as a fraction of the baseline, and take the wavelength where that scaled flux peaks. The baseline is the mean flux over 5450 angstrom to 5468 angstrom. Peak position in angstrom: 5476.68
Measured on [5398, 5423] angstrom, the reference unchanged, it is 5406.52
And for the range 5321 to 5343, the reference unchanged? 5342.17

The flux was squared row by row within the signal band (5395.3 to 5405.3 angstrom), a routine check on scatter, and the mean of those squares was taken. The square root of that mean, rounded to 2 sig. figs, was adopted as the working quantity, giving 7.8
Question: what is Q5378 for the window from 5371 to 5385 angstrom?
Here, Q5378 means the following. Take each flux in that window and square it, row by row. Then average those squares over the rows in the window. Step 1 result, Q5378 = 60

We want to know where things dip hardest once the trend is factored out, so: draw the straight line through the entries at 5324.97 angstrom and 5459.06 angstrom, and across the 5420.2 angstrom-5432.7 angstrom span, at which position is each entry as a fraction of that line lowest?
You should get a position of 5431.47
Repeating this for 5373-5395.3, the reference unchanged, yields 5389.12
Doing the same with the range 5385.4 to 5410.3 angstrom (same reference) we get 5404.03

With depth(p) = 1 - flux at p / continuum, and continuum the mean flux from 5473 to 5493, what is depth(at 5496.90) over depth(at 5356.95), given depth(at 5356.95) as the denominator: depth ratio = 0.18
